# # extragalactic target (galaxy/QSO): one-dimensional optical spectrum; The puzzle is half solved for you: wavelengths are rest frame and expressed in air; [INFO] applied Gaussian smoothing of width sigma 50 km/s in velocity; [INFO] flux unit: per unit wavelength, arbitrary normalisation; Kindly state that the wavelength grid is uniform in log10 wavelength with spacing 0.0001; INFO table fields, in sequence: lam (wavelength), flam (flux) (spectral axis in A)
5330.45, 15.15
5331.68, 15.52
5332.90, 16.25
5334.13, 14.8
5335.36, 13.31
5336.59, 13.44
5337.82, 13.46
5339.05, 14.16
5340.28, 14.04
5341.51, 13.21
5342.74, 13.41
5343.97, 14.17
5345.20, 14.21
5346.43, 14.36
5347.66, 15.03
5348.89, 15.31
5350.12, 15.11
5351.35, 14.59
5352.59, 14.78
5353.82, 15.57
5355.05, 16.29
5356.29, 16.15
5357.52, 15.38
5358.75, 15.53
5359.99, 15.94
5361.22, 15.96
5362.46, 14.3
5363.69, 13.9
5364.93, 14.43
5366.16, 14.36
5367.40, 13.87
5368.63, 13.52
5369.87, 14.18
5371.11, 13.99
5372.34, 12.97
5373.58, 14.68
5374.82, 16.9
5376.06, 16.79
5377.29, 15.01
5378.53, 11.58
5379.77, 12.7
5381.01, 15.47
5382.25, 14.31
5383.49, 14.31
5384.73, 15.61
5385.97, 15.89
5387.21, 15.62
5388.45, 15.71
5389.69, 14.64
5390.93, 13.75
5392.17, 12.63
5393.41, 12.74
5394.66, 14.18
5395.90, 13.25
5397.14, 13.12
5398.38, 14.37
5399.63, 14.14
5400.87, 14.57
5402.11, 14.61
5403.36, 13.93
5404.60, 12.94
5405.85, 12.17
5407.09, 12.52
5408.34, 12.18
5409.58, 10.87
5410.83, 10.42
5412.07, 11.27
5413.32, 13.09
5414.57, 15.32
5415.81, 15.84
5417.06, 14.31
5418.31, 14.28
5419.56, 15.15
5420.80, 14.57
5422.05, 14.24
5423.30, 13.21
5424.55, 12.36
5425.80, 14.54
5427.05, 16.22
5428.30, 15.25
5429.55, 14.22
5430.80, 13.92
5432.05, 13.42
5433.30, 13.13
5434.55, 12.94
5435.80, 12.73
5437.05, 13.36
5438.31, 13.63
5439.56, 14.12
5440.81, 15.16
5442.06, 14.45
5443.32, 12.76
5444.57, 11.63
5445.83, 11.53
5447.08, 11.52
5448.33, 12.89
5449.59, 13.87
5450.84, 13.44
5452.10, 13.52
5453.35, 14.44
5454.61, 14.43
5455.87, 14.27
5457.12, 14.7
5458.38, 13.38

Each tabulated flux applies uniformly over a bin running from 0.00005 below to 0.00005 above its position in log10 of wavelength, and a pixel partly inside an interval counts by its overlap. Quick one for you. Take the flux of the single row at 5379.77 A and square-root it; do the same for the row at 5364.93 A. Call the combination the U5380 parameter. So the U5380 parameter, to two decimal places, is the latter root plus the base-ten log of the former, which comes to 4.35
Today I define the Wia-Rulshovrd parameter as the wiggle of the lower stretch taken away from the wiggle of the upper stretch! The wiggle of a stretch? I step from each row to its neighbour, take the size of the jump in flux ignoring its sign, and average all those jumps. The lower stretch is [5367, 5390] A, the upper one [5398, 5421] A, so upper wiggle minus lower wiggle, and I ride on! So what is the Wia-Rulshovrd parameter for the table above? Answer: -0.3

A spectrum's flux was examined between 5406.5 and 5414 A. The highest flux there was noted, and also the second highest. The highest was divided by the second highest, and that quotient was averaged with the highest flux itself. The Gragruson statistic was 7.07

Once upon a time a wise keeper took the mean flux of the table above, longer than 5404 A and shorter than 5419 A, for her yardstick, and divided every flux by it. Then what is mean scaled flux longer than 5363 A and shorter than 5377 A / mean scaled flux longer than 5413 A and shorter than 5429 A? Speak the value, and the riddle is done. 1.001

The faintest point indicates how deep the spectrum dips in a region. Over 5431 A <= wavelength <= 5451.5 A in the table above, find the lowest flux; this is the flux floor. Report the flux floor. 11.52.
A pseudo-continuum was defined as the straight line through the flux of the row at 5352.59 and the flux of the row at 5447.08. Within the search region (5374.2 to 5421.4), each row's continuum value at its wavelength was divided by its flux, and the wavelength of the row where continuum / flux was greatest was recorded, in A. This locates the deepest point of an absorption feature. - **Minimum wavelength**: 5410.83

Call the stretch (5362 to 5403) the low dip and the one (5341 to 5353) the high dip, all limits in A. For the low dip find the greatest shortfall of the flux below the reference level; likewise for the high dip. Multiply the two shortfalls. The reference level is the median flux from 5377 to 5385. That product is 3.0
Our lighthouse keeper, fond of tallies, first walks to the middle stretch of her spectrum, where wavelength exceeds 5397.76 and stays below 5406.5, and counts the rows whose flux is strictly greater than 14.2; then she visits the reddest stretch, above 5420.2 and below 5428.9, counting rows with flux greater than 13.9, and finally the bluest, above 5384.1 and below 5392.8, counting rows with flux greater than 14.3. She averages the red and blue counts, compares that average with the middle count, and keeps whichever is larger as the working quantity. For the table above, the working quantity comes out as 5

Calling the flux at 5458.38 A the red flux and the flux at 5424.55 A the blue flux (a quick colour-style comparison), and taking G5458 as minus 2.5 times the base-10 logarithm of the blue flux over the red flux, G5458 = 0.09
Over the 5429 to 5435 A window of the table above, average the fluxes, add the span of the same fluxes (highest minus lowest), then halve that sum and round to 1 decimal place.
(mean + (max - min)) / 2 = 7.4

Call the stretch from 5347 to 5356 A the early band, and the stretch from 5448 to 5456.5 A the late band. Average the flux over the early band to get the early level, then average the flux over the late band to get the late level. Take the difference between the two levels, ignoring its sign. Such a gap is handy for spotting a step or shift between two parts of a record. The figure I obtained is 1.4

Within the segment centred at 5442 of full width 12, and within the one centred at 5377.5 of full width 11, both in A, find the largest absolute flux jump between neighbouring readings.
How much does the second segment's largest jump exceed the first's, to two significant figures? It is 1.7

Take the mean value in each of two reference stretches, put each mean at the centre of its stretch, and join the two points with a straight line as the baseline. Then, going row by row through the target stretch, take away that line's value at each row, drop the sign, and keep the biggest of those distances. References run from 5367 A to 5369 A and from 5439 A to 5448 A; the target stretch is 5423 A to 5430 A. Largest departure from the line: 3.05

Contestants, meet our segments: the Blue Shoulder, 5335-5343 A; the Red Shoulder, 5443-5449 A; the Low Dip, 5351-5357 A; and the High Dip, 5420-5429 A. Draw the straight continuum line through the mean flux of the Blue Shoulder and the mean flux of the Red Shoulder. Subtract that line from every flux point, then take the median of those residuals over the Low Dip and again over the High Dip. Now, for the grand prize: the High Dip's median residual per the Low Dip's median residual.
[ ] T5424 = 0.98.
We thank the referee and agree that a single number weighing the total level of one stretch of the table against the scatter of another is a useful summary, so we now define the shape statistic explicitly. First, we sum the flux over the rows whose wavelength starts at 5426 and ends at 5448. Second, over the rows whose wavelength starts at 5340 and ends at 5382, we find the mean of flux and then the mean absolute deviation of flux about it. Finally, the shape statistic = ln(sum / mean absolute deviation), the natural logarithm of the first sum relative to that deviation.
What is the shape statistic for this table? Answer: 5.52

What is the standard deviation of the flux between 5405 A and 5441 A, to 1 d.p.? 1.4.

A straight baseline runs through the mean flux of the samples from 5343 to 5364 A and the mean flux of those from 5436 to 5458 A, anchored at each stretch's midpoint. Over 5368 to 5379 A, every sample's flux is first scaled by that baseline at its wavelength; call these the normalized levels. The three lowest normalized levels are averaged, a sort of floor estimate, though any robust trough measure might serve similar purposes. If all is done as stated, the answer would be 0.86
